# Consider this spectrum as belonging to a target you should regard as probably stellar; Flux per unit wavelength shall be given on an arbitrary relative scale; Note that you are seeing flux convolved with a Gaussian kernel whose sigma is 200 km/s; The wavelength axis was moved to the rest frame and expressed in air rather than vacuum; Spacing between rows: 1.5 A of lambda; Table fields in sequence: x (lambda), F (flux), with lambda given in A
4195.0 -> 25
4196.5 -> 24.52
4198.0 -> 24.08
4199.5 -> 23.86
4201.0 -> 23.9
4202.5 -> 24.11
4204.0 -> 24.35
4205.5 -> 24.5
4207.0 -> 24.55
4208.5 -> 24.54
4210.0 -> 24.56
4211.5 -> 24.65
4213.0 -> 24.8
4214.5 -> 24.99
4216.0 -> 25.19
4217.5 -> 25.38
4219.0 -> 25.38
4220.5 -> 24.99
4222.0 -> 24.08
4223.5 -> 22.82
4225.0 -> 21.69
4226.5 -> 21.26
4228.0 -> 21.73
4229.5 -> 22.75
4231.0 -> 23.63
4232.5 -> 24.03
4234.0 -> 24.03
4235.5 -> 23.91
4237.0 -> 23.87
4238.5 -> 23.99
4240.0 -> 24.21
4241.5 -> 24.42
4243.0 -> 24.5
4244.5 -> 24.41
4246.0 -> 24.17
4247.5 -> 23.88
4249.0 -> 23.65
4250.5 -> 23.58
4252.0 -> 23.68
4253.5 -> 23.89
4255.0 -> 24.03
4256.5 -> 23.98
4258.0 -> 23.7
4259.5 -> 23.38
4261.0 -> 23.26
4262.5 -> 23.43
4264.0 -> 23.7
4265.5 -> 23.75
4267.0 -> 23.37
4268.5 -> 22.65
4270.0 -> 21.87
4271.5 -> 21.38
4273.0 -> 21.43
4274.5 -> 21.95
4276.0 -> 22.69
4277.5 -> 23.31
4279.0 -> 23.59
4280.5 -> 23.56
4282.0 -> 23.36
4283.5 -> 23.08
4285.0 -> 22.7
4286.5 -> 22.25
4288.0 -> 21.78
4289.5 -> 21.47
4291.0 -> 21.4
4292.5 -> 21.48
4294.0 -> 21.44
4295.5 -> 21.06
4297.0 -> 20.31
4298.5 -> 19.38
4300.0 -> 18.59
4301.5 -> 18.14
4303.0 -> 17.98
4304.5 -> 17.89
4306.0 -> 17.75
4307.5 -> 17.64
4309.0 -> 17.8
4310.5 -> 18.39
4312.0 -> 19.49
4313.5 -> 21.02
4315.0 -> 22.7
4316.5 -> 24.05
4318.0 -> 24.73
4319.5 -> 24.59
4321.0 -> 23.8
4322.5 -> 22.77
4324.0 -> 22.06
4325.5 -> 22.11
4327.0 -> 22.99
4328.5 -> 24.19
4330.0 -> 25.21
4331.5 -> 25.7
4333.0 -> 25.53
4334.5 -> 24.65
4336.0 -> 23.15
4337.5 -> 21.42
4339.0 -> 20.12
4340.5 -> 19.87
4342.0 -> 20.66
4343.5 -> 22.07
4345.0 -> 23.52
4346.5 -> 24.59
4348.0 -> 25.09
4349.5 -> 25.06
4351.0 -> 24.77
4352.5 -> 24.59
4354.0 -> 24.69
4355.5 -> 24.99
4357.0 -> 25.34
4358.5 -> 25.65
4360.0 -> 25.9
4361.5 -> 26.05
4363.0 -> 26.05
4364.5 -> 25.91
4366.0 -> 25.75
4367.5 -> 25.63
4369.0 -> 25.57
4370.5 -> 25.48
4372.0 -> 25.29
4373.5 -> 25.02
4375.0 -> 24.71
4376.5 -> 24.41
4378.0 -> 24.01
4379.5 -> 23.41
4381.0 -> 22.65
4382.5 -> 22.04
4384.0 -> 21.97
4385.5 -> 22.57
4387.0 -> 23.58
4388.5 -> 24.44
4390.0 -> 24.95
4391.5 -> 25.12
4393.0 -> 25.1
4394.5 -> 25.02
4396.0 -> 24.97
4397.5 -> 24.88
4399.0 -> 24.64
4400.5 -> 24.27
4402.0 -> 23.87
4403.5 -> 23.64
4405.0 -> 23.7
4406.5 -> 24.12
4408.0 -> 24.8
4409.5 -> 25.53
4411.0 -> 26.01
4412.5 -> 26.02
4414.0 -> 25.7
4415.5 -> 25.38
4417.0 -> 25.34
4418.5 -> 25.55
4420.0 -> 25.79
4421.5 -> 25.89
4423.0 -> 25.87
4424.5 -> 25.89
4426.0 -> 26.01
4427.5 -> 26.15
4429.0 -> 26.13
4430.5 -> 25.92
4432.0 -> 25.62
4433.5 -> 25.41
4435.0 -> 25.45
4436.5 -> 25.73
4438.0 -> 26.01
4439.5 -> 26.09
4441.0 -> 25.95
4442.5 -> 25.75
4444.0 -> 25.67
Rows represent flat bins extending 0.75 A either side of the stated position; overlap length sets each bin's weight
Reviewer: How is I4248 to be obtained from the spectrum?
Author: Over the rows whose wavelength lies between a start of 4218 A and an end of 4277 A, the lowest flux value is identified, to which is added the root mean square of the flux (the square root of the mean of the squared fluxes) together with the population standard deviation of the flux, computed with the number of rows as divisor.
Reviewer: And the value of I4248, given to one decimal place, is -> 45.7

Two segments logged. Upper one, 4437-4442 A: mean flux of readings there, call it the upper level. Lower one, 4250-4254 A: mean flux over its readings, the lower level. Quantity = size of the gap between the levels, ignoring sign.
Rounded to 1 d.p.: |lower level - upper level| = 2.3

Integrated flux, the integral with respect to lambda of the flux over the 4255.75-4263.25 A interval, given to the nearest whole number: 177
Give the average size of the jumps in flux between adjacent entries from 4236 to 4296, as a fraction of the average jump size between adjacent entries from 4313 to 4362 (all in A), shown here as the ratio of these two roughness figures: 0.38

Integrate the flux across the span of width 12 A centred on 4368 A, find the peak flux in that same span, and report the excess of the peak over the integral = -281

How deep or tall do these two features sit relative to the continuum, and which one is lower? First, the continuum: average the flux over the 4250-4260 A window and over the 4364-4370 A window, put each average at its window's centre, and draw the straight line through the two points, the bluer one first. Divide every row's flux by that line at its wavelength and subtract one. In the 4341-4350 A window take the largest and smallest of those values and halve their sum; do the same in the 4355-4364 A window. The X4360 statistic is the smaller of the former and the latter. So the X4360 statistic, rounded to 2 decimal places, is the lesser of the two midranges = -0.10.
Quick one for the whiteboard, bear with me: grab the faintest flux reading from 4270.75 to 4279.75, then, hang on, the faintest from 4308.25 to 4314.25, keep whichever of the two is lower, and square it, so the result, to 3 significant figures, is 317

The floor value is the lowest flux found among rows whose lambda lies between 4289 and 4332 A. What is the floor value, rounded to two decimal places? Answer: 17.64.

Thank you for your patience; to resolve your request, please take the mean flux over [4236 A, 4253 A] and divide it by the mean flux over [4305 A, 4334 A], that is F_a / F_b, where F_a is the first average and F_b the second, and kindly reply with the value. 1.08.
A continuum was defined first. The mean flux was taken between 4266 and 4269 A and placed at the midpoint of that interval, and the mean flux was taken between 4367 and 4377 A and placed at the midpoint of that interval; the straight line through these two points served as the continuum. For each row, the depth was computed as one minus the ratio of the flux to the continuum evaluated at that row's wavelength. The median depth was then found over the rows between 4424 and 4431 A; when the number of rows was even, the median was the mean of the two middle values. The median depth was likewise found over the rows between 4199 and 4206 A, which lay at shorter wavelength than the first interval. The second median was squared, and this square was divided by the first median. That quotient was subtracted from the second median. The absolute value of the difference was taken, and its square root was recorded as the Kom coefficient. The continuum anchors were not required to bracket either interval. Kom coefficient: 1.2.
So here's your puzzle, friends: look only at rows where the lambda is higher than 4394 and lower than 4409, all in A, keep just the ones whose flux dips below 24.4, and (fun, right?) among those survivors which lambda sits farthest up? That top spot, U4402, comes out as 4406.5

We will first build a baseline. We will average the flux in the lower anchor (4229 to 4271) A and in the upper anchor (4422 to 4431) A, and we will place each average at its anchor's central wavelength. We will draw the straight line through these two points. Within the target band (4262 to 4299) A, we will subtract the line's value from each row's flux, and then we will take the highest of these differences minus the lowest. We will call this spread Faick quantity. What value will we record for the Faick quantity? 4.8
